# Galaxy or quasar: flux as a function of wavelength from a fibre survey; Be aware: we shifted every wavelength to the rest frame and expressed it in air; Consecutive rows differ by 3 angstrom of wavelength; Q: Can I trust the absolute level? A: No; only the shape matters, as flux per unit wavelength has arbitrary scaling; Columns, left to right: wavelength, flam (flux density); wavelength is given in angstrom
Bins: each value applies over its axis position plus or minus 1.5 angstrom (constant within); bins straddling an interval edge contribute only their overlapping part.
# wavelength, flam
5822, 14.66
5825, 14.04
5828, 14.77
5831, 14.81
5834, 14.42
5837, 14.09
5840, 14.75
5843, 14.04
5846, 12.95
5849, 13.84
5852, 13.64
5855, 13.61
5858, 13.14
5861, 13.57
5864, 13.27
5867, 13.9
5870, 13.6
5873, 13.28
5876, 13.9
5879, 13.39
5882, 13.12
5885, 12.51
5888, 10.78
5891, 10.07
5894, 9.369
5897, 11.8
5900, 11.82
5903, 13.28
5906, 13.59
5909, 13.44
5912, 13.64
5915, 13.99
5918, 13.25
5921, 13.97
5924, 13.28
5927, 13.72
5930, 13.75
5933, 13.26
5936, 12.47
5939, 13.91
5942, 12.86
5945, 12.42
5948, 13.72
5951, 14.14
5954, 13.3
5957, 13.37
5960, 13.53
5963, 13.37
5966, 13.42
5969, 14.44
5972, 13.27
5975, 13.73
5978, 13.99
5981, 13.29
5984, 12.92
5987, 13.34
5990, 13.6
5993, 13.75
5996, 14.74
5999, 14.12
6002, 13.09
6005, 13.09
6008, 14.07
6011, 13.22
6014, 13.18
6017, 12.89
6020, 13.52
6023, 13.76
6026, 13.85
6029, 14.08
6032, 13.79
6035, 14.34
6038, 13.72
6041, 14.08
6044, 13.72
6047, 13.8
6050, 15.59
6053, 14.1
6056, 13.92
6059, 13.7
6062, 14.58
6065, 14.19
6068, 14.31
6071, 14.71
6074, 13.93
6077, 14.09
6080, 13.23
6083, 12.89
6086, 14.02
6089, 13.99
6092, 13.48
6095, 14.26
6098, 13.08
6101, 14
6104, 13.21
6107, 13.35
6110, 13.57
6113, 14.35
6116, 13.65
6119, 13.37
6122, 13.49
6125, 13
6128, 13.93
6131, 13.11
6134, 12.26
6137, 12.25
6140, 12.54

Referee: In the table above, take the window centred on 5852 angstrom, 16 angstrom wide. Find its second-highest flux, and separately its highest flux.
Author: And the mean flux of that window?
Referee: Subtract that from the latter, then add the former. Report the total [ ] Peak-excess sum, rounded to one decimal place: 14.0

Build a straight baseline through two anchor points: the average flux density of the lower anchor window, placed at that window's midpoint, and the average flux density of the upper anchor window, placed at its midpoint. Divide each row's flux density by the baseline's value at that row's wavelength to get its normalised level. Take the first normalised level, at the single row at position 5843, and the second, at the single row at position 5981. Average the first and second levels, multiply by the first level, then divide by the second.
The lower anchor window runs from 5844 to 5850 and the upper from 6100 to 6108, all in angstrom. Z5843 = 1.08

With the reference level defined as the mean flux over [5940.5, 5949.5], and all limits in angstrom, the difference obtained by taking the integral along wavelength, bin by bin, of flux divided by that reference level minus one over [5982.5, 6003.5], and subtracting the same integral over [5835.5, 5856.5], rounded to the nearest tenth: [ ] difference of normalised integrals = -0.3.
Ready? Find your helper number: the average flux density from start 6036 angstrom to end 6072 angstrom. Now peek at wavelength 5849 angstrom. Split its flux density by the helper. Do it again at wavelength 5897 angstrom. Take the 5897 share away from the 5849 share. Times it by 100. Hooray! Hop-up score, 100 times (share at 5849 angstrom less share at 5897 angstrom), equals 14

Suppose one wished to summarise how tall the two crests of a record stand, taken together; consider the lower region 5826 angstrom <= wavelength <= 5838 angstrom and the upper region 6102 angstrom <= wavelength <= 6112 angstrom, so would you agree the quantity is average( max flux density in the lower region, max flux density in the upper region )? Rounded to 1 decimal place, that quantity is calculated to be 14.2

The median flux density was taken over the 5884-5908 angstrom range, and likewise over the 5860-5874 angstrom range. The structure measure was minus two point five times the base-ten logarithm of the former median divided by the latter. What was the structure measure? 0.15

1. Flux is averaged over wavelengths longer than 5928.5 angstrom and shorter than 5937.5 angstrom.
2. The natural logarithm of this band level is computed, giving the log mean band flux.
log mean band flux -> 2.58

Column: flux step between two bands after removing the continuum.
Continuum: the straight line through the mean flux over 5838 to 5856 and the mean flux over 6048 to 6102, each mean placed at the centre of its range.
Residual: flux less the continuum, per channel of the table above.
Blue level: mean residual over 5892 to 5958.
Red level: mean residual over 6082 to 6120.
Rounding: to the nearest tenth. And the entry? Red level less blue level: 0.4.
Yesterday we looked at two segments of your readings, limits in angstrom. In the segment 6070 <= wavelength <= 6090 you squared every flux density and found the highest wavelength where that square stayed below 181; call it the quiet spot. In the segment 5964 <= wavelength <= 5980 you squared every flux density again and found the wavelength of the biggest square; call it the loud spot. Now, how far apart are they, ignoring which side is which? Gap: 114 angstrom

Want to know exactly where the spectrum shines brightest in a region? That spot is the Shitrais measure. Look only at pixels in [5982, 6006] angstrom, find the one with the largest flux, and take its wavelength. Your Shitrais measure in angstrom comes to 5996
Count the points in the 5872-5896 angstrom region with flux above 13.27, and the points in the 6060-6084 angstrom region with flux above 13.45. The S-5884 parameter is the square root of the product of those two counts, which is 4.2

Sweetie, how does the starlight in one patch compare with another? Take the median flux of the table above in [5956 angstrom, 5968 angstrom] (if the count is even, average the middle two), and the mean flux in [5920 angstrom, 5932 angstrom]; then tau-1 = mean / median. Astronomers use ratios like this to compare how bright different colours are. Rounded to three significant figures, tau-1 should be 1.02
